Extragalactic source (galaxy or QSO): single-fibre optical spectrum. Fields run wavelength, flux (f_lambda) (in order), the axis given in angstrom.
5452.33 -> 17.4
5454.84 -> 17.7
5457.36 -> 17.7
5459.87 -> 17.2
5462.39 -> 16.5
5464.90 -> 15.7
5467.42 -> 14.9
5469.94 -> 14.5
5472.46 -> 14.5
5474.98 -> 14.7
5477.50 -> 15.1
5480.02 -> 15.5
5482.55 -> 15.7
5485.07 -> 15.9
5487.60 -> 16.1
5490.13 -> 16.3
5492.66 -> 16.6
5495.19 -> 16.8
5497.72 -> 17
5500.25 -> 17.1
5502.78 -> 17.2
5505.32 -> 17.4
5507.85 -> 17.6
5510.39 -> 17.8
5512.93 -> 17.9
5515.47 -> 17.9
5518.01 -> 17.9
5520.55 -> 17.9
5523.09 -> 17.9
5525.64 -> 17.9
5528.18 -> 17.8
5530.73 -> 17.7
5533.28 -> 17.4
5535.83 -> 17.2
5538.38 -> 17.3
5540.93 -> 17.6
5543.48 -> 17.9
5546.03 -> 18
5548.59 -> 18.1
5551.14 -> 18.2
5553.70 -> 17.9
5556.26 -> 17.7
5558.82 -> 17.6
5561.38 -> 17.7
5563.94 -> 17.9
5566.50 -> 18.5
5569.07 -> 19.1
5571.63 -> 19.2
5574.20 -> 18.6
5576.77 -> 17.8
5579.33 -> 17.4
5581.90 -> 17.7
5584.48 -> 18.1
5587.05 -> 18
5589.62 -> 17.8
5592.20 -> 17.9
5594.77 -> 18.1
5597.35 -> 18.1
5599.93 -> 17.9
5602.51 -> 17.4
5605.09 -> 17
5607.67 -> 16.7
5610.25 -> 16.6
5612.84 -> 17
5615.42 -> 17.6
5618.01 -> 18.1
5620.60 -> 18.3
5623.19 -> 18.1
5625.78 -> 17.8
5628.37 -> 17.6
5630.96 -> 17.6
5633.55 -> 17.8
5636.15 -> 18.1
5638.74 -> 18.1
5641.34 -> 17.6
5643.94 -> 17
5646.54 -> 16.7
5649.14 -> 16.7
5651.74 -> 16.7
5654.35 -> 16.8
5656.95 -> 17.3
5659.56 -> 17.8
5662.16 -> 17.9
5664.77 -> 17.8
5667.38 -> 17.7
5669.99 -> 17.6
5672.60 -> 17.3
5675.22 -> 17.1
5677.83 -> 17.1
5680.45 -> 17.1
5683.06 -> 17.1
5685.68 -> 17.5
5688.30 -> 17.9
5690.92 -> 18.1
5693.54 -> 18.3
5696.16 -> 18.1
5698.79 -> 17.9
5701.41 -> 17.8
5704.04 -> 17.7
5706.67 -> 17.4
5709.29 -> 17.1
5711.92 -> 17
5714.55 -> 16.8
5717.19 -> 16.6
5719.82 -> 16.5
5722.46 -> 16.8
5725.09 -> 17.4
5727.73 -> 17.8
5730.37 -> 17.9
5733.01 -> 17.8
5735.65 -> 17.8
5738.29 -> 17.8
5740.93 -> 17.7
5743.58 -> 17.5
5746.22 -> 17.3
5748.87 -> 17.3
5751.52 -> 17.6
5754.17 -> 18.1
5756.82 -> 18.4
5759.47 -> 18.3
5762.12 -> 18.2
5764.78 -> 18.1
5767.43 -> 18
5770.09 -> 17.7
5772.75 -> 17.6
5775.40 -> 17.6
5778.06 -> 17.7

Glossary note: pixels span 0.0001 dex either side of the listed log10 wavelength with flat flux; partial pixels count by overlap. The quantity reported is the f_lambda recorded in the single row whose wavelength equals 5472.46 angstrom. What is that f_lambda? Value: 14.5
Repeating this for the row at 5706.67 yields 17.4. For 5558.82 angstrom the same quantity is 17.6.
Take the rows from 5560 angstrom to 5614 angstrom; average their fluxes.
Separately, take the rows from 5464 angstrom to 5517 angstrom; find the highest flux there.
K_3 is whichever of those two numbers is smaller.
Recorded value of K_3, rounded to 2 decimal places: 17.83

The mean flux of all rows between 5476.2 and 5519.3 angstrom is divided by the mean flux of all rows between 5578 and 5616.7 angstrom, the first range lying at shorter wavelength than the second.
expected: 0.96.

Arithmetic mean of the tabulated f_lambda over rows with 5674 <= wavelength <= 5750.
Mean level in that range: 17.5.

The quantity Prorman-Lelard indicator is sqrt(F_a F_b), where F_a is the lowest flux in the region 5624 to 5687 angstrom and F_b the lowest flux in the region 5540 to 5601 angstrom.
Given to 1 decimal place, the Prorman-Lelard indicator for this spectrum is 17.0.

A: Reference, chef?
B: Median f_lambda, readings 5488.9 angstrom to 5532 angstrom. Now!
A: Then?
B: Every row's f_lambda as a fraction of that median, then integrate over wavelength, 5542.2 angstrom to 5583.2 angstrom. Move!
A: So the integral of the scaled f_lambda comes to 41.9 angstrom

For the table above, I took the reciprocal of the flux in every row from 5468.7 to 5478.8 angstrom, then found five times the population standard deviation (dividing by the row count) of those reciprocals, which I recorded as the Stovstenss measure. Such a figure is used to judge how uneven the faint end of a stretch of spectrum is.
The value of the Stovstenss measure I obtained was 0.0056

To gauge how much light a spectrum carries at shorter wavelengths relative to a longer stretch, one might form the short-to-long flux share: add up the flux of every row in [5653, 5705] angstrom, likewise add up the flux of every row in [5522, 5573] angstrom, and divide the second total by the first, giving 1.019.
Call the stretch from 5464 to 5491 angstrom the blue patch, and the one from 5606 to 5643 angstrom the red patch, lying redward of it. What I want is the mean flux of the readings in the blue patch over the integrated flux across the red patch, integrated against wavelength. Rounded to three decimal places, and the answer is 0.024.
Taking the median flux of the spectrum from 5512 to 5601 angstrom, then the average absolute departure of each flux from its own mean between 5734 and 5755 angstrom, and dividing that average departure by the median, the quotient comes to 0.0119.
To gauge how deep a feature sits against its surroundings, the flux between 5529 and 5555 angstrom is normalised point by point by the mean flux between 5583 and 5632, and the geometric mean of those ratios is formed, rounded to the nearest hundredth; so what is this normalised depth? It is 1.00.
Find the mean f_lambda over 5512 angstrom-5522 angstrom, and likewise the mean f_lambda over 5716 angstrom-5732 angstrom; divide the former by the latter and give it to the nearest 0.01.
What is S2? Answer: 1.04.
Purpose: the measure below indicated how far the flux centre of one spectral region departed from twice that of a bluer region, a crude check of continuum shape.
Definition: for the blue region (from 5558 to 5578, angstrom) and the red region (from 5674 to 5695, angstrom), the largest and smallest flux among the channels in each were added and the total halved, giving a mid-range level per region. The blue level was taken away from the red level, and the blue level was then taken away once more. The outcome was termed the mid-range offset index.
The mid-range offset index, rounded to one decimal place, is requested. -19.1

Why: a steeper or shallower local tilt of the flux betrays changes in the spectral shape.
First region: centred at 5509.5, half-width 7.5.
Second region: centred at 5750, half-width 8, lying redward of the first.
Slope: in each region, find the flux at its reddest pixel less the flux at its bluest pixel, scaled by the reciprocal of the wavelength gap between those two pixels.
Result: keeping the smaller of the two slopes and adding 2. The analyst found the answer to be 2.06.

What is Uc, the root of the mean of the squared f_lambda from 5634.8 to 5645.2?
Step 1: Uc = 17.7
